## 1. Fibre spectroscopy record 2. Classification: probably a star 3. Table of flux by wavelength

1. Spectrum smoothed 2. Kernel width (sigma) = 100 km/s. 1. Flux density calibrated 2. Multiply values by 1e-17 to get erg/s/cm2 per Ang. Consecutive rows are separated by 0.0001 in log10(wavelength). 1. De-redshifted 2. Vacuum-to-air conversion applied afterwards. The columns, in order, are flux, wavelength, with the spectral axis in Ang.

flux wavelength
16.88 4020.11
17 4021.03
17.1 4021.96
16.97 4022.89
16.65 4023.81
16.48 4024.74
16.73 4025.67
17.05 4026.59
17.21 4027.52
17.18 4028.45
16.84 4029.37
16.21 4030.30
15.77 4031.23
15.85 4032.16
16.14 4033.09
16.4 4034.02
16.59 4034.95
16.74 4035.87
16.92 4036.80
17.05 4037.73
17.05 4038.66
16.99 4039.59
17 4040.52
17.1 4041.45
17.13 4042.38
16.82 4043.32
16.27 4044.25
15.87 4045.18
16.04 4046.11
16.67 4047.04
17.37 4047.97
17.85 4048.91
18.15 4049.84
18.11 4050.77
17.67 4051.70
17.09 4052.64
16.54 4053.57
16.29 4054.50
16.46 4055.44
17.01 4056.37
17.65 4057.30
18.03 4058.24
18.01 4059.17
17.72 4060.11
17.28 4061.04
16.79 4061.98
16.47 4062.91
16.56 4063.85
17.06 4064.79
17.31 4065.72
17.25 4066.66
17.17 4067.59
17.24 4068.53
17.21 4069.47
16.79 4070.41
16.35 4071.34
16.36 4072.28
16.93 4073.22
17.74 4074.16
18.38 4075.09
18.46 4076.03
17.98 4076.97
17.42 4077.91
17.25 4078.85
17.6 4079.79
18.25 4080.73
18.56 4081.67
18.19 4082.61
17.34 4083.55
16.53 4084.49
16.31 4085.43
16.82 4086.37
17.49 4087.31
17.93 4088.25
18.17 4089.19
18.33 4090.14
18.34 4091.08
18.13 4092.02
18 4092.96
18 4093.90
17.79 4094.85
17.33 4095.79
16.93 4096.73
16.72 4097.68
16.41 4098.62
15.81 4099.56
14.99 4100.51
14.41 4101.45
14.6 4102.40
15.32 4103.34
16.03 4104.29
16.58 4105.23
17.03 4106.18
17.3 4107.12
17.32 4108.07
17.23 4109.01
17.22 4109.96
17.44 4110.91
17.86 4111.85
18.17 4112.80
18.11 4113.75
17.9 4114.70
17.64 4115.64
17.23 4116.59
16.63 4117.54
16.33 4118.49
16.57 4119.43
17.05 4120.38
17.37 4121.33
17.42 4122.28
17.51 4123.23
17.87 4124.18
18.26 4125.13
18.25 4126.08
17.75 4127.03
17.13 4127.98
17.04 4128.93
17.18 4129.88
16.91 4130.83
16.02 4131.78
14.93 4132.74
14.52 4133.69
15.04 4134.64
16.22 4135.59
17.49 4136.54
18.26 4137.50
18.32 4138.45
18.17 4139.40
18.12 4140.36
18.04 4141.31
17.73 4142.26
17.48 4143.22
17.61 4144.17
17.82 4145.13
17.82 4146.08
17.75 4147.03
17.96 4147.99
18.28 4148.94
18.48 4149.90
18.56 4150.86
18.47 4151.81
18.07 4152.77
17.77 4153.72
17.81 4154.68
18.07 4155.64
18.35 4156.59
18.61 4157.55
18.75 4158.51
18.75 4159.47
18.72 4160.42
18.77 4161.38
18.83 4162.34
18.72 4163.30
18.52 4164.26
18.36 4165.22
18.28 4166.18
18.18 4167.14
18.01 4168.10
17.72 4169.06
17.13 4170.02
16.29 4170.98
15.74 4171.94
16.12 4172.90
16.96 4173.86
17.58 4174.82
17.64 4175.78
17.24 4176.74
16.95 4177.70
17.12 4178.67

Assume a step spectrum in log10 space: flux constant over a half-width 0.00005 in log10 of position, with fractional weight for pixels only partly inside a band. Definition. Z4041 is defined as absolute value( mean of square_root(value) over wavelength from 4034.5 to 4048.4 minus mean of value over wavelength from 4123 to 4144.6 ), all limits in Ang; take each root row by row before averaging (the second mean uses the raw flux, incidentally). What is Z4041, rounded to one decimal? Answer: 13.1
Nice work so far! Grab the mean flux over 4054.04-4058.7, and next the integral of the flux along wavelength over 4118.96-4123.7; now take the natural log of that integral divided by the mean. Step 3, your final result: 1.56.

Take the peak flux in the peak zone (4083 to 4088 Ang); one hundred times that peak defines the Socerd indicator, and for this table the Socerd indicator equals 1749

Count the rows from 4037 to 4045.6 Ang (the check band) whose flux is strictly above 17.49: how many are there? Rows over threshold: 0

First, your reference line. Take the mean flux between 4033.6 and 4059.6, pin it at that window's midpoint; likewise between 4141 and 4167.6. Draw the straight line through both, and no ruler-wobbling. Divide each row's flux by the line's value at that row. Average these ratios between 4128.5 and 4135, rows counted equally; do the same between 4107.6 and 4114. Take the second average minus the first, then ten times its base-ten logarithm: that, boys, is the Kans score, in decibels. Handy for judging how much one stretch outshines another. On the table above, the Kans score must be -10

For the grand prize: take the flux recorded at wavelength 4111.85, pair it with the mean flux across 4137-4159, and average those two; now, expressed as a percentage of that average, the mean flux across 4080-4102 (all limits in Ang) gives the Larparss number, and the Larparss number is 96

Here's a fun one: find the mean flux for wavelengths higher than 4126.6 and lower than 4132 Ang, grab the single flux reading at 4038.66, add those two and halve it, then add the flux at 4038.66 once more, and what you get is 34.1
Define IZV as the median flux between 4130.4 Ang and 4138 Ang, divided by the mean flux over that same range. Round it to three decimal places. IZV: 0.997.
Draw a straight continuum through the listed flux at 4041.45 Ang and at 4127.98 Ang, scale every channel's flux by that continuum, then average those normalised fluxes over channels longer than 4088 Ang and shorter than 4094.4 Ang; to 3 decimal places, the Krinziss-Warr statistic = 1.059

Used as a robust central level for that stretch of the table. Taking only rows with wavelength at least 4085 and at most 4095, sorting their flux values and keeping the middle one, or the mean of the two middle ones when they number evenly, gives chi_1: 18.0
